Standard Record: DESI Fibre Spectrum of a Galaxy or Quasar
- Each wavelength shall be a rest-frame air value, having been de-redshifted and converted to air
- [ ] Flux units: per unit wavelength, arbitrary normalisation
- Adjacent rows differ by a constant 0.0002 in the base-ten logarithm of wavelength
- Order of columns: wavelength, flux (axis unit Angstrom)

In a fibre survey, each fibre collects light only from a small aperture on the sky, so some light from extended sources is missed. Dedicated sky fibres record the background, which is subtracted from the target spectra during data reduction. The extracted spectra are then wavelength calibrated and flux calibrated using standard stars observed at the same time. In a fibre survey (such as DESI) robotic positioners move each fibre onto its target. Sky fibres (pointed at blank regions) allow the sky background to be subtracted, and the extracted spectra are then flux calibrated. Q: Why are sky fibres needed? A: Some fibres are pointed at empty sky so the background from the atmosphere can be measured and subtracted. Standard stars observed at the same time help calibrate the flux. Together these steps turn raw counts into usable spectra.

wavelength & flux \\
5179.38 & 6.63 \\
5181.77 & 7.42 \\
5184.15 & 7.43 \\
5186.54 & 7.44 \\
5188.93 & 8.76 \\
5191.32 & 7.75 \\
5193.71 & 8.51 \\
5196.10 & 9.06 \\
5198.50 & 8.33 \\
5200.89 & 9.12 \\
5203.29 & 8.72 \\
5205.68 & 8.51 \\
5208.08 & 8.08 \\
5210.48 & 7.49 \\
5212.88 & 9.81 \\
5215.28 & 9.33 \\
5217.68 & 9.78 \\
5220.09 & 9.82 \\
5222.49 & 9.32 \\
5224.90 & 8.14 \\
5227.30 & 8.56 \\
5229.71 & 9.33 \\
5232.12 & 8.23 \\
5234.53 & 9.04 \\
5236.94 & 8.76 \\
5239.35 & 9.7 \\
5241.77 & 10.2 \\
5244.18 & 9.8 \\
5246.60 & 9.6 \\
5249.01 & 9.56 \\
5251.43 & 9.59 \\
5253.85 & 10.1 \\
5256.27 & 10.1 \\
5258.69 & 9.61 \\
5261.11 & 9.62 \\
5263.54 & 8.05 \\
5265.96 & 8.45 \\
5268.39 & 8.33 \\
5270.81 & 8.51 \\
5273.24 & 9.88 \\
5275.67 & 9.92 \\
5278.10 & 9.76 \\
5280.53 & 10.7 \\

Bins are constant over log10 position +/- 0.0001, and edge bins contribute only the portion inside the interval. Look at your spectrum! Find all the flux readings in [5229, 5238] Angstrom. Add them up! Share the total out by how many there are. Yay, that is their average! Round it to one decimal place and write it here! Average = 8.8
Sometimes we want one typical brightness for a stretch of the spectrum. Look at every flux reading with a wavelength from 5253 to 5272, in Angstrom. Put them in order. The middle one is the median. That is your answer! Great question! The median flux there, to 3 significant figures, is 9.06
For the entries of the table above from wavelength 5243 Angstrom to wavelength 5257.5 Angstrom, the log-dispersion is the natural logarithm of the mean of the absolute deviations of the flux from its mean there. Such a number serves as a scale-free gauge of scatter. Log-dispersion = -1.6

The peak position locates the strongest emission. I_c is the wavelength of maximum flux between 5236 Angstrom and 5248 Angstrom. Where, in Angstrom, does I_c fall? 5241.77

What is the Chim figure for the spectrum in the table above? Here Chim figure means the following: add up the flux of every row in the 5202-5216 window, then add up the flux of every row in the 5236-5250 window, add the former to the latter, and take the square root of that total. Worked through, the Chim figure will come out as 10.5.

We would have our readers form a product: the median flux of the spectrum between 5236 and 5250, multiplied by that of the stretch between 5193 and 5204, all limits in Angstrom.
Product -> 84.1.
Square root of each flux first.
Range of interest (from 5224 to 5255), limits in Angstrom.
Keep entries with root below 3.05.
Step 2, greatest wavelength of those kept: 5236.94 Angstrom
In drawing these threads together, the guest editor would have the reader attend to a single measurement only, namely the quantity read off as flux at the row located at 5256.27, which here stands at 10.1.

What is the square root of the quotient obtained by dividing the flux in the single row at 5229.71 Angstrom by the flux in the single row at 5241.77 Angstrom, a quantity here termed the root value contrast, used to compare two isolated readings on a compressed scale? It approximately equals 0.96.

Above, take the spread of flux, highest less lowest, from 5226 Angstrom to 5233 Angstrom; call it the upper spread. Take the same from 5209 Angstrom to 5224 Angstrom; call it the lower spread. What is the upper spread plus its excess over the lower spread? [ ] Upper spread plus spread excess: -0.1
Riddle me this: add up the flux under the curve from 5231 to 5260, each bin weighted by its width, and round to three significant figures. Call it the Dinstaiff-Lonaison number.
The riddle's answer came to 276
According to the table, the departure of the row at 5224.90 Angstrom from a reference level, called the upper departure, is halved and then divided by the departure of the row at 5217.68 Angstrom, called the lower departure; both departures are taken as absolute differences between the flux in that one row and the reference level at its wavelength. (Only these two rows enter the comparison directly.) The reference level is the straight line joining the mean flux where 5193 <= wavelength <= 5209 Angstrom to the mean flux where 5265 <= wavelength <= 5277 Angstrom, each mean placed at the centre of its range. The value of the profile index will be 0.3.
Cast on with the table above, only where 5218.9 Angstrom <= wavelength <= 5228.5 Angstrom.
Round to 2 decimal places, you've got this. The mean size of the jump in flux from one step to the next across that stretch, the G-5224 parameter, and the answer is 0.70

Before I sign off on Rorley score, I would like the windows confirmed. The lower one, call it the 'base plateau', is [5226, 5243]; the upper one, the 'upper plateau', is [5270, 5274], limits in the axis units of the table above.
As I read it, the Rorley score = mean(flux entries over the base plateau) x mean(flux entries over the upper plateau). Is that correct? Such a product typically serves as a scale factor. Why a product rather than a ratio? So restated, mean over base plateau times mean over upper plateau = 84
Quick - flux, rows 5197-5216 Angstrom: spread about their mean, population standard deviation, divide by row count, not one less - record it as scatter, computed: 0.69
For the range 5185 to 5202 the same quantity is 0.59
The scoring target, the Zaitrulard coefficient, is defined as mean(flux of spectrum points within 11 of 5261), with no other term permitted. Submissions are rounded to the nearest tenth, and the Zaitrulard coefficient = 9.2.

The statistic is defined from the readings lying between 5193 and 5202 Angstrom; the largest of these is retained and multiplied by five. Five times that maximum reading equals 46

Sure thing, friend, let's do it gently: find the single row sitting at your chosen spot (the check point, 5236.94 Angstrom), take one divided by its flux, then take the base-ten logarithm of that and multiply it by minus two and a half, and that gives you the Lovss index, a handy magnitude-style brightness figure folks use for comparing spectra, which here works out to 2.36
